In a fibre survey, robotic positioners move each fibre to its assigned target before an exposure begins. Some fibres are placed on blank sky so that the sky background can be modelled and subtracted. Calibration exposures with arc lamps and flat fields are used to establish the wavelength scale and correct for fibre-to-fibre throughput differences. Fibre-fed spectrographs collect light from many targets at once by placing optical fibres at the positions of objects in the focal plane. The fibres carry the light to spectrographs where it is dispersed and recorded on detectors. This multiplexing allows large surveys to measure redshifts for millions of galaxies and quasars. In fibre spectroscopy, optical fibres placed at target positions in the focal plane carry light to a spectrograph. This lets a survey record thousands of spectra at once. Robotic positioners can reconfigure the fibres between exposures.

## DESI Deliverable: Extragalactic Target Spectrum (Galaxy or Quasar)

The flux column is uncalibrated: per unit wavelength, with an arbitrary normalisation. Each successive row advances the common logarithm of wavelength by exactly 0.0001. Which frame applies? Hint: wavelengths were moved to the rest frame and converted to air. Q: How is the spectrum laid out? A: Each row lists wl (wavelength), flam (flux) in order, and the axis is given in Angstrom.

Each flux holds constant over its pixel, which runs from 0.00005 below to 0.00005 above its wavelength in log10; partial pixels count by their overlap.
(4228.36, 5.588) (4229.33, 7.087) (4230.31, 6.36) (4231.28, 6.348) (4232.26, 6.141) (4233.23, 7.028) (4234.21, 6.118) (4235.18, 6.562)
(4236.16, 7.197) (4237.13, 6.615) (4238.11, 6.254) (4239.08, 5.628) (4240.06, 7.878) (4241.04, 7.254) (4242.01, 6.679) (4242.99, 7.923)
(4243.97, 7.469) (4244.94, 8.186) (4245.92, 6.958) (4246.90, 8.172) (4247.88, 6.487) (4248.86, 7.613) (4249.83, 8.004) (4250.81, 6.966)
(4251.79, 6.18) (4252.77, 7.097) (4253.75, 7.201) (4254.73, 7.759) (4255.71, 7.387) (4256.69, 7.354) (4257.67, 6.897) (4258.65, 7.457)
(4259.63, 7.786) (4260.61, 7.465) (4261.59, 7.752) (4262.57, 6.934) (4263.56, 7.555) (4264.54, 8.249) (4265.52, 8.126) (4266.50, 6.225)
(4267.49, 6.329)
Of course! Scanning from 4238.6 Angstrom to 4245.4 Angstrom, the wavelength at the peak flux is 4244.94 Angstrom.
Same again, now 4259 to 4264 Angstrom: 4259.63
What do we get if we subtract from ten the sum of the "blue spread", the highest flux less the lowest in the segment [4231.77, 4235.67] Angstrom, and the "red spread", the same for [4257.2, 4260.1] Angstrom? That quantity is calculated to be 8.2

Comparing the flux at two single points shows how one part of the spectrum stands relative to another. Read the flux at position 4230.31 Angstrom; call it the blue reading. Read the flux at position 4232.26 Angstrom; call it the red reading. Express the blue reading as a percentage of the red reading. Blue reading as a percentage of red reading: 104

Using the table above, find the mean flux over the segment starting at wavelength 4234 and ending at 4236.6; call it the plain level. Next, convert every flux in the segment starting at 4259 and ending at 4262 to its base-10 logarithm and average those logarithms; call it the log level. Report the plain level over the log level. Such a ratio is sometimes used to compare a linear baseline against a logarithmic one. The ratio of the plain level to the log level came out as 7.5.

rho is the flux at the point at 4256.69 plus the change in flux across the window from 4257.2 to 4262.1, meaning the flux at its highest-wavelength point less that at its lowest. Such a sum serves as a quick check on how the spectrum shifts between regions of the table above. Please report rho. 8.2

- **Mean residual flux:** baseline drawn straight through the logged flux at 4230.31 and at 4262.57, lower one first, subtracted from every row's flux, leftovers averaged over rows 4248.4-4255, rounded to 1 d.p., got 0.5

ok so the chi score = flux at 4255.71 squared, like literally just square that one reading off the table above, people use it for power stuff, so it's 55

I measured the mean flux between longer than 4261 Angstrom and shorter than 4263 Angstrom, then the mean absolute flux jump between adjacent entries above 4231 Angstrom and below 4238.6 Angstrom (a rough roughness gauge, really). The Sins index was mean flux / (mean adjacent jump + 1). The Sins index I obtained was 4.7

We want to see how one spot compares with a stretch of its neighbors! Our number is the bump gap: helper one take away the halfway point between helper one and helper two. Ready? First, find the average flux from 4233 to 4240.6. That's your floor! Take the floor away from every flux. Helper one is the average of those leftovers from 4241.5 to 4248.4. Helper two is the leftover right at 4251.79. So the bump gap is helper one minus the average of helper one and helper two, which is 0.62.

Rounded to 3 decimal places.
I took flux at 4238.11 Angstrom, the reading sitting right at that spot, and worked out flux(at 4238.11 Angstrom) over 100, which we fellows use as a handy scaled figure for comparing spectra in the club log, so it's 0.063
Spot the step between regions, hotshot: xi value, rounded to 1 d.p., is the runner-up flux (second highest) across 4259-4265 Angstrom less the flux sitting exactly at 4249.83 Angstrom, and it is -0.2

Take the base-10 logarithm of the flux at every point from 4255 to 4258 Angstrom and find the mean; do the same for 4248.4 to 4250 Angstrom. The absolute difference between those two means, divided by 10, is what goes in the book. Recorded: 0.003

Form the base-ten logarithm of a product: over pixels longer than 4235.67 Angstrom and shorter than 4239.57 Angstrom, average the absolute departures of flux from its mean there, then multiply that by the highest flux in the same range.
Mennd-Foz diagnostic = 0.5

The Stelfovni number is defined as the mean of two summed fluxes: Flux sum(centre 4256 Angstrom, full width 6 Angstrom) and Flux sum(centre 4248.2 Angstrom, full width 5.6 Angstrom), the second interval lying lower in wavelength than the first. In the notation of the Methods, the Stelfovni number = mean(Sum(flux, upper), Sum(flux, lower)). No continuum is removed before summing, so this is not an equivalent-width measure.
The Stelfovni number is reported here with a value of 44.1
